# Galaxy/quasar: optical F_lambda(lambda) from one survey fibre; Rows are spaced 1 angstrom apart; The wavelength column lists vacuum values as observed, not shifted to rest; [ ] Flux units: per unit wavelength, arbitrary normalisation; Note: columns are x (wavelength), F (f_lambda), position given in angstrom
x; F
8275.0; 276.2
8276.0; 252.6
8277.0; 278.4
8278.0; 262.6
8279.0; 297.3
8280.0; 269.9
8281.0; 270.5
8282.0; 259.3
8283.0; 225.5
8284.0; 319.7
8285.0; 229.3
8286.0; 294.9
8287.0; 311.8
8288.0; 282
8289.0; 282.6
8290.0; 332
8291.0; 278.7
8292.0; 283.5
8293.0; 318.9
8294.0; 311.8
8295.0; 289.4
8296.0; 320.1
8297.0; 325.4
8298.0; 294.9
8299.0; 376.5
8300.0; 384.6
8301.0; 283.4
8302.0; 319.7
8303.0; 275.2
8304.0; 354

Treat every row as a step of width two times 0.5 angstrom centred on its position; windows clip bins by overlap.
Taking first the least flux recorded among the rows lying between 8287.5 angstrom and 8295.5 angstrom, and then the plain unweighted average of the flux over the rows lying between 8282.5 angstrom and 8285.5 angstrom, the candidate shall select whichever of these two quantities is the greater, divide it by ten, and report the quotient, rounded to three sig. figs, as 27.9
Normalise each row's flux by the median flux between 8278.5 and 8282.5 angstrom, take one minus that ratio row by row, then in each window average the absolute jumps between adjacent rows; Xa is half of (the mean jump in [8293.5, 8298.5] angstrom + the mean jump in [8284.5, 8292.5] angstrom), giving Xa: 0.099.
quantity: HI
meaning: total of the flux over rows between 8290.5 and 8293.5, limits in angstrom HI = 881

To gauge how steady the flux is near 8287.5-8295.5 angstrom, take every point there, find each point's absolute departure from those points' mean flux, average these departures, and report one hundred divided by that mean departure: 5.7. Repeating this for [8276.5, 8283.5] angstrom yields 6.8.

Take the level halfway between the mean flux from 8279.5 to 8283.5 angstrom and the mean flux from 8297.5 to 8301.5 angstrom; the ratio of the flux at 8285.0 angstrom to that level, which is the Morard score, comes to 0.78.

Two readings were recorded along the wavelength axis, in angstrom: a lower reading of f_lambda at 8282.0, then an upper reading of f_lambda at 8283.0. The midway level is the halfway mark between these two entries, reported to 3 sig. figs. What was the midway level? 242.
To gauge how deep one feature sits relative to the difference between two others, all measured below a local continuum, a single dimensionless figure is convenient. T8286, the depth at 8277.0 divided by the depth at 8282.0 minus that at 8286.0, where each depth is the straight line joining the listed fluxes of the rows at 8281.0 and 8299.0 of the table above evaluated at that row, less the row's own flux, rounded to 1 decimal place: -2.6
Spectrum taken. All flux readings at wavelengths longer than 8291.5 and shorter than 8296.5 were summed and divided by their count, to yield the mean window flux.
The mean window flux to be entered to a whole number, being 305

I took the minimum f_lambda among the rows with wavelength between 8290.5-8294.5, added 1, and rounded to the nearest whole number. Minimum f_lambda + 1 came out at 280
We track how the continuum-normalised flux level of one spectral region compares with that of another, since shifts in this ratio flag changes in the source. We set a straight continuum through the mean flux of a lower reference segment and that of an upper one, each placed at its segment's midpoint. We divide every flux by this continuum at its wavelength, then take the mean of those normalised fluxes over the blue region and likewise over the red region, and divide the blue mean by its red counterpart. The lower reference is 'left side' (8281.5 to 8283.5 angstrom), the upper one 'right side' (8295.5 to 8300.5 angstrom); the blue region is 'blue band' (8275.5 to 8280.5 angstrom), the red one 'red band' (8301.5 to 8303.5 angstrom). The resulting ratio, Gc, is 1.58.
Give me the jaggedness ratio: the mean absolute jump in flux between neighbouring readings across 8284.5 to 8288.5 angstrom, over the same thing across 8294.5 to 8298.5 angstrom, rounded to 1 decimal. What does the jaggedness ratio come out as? 1.7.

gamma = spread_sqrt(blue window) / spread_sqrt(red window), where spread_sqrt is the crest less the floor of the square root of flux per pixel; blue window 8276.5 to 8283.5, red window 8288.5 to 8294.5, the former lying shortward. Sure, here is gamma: 1.5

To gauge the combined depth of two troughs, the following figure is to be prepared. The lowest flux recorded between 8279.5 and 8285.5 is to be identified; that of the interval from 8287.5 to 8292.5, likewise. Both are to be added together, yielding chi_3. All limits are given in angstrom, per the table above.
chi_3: 504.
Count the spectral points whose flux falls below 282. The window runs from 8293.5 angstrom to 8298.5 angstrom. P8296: 0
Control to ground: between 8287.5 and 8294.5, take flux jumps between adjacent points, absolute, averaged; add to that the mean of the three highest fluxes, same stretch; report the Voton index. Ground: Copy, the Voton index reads 346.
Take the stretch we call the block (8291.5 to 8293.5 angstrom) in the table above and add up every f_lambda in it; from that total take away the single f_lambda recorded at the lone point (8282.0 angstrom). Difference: 343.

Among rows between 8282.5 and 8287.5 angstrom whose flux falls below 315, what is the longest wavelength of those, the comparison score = 8287.0 angstrom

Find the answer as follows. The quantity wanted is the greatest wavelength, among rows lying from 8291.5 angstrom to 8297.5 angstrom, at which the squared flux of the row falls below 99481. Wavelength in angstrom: 8295.0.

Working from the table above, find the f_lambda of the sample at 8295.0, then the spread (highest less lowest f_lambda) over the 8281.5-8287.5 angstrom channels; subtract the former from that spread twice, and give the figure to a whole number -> -485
